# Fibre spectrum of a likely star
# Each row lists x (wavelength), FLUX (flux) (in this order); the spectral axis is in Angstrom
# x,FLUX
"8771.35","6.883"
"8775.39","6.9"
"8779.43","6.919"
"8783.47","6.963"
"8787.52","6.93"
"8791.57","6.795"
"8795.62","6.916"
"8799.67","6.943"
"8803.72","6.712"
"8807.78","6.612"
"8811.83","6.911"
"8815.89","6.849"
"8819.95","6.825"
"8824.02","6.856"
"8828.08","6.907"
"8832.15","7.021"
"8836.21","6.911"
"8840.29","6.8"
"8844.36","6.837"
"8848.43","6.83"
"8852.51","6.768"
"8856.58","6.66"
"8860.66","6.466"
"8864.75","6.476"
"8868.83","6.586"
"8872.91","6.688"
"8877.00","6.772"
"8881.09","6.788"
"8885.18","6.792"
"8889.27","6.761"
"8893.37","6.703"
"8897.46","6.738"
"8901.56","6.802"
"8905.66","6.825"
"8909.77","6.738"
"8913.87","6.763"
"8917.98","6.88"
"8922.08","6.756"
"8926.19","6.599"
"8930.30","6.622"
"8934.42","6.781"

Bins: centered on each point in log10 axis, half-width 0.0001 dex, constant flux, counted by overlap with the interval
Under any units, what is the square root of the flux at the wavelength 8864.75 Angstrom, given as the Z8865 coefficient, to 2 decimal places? 2.54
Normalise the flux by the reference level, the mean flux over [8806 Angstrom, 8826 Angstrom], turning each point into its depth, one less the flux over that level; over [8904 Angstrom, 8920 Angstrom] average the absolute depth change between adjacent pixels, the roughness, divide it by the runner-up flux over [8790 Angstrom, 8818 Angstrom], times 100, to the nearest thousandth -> 0.162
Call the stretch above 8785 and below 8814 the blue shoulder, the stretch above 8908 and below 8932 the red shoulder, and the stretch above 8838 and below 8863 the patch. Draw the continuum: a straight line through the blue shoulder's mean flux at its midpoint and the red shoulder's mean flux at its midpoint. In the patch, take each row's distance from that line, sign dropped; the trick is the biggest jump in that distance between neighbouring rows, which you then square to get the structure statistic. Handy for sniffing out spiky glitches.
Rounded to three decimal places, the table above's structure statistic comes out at 0.036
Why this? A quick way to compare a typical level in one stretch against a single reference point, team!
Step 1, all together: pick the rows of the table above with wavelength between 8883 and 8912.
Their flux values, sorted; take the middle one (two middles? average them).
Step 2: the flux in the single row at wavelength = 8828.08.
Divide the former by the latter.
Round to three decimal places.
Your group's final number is 0.979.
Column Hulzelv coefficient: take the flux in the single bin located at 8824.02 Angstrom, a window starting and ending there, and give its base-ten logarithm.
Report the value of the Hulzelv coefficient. 0.8361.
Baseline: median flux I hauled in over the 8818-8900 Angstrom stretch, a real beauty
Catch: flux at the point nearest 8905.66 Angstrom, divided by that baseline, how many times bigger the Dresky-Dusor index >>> 1.01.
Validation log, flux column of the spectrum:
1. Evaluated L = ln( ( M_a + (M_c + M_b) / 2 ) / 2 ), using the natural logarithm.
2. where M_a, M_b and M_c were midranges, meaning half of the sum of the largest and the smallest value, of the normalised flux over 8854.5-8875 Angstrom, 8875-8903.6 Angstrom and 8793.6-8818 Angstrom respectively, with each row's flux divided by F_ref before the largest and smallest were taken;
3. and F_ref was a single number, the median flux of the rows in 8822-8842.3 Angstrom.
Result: -0.035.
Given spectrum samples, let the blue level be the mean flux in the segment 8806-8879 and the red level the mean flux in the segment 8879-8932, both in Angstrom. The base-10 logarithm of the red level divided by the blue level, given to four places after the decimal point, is -0.0009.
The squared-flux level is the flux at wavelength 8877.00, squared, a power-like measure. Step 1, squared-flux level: 45.9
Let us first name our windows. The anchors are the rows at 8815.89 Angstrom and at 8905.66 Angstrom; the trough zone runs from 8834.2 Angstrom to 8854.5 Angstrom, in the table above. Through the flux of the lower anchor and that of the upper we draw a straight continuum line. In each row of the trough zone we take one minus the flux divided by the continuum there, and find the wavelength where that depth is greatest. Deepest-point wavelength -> 8852.51 Angstrom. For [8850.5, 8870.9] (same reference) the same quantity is 8860.66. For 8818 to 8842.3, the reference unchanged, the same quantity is 8840.29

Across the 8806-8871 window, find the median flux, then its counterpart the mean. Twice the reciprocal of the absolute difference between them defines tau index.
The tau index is 35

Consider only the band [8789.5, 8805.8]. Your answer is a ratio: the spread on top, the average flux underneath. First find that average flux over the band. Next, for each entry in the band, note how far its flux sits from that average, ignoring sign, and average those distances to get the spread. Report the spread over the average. 0.013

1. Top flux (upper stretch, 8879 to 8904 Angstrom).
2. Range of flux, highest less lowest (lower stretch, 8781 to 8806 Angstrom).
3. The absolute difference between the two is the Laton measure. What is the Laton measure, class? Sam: 6.55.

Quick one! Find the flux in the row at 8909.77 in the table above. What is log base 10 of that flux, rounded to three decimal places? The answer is 0.829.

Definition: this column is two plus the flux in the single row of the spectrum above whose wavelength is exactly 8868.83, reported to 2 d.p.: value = 8.59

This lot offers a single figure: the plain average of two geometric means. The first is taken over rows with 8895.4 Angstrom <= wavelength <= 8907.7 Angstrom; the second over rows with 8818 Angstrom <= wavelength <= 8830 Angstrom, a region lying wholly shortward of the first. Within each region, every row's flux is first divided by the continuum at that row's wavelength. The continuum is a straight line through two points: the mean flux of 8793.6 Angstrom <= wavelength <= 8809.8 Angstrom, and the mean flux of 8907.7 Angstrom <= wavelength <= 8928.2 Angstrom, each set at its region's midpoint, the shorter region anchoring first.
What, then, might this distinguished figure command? 1.01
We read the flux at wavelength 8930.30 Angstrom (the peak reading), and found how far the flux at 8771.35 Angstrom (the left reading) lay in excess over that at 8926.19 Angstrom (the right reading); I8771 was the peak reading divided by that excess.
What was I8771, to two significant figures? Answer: 23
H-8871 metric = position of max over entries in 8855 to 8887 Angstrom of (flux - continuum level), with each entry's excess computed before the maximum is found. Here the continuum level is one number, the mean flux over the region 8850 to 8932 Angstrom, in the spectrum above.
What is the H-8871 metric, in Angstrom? 8885.18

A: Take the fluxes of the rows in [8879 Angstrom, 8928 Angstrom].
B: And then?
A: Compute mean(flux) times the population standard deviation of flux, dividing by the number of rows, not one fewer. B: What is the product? 0.45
